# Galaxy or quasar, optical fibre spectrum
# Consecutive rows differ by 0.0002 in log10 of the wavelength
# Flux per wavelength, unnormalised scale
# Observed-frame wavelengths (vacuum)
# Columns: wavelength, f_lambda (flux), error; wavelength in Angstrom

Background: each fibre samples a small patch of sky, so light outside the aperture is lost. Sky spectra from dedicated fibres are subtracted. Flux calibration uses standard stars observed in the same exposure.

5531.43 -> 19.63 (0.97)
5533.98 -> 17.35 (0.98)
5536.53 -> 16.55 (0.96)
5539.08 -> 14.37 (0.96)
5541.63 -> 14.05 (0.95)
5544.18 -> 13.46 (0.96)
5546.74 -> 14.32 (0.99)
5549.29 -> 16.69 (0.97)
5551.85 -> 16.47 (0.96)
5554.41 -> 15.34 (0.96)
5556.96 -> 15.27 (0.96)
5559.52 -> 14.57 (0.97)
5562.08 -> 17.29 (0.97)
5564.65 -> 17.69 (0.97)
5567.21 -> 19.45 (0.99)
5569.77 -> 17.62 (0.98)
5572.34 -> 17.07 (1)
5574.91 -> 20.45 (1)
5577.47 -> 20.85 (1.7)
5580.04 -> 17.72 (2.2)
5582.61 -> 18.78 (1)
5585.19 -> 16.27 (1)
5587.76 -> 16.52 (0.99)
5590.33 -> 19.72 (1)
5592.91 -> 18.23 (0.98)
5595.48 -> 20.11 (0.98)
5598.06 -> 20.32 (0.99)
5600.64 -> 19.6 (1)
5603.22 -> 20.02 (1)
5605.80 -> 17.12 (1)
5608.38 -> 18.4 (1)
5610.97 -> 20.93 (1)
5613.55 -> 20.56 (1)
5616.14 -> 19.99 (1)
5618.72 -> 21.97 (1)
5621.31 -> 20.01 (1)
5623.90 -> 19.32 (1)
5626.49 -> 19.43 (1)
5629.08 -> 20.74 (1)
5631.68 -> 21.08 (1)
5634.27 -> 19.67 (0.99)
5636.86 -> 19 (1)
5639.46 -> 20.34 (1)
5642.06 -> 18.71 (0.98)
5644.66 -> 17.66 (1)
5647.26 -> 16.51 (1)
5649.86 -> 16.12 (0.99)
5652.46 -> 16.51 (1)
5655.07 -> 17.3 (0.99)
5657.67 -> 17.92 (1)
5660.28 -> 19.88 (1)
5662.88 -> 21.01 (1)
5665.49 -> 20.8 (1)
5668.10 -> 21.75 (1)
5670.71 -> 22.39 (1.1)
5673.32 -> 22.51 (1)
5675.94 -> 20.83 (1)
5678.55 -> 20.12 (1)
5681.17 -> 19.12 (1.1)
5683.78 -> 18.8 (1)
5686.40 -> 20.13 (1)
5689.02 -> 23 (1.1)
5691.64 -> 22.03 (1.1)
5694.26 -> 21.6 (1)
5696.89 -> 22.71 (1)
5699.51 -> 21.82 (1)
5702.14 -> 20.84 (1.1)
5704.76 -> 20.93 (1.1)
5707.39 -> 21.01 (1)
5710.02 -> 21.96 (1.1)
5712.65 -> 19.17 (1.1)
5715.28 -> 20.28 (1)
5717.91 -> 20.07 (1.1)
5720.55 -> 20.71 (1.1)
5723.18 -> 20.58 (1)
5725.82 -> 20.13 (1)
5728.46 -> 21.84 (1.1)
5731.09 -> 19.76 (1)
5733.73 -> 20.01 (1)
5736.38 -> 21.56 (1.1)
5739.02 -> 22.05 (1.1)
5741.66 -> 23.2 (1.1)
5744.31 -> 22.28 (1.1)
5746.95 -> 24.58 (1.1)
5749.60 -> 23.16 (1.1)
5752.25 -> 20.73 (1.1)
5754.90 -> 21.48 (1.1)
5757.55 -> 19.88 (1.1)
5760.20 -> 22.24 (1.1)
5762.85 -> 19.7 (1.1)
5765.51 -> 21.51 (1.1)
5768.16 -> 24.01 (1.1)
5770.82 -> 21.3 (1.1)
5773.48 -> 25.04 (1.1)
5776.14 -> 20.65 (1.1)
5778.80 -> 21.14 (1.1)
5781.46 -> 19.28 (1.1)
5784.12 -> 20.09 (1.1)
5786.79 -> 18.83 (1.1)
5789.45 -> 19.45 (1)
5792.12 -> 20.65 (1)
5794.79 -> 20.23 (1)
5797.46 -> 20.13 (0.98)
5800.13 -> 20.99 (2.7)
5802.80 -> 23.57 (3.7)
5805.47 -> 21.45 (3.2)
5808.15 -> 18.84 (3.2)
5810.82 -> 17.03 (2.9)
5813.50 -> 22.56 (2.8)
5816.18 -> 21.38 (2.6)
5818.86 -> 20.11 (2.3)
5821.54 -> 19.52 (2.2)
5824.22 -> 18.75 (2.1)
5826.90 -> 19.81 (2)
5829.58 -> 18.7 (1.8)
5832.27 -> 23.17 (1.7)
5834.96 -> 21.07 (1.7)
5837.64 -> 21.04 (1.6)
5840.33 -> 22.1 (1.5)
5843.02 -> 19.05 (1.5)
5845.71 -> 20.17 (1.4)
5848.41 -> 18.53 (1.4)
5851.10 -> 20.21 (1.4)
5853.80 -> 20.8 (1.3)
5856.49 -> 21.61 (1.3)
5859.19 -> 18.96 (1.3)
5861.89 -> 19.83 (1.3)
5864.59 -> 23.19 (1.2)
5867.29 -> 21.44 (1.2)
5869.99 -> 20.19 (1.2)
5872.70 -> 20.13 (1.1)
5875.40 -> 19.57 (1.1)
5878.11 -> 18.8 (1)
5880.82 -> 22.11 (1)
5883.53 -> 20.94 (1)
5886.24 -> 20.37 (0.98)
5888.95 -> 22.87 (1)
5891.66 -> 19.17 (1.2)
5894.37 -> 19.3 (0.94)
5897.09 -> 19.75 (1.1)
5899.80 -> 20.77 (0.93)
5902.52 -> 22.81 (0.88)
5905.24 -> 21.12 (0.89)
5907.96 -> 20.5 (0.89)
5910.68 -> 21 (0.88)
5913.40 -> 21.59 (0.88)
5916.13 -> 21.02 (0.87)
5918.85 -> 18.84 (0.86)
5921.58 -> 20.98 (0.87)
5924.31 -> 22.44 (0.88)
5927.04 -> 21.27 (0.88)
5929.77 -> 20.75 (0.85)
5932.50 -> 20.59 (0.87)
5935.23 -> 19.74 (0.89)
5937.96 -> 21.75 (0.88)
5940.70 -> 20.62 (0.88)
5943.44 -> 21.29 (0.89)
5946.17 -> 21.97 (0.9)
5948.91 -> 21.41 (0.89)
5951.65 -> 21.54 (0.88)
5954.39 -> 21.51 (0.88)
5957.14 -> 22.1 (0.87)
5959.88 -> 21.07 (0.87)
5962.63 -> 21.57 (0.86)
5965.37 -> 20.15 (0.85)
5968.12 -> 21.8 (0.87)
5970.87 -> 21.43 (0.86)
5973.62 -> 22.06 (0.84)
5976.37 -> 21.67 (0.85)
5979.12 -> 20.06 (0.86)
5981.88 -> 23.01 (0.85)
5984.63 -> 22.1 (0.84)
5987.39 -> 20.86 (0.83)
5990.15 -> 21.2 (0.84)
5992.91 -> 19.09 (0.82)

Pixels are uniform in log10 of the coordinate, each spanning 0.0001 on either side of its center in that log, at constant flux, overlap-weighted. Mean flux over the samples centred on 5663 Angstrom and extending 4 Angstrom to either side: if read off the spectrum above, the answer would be 20.6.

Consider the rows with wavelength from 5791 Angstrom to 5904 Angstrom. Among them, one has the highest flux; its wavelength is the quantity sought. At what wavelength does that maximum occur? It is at 5802.80 Angstrom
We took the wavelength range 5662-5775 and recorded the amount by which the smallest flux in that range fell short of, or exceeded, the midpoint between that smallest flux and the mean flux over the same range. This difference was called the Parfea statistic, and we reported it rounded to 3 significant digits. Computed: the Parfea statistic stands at -1.28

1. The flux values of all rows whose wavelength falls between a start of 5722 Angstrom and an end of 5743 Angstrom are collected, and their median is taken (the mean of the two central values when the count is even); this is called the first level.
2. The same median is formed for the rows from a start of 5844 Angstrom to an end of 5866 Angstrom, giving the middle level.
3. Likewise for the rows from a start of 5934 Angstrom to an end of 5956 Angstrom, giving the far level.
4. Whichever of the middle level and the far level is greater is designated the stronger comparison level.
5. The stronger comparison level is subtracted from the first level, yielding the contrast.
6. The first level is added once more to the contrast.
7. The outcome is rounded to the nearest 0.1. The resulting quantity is 20.7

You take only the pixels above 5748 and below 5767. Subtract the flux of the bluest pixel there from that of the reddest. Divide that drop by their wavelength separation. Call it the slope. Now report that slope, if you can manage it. -0.10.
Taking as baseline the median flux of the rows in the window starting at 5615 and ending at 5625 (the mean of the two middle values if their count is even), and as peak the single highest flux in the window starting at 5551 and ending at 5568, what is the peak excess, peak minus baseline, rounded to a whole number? -1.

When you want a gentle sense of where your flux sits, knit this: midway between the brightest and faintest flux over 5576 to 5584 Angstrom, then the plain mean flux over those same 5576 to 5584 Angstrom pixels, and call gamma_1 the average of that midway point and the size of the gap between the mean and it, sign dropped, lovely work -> 9.7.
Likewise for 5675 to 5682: 10.0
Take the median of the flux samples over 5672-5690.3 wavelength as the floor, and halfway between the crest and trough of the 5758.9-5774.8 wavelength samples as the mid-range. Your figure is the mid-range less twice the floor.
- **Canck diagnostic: -17.9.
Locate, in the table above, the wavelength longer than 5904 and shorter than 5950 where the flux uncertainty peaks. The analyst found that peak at 5946.17 Angstrom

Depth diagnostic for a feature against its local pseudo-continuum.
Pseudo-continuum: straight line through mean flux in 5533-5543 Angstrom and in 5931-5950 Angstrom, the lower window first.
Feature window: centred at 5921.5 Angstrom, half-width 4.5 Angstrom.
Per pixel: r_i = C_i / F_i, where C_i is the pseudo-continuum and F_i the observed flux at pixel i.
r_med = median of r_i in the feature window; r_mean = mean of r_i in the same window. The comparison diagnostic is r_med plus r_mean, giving 2.00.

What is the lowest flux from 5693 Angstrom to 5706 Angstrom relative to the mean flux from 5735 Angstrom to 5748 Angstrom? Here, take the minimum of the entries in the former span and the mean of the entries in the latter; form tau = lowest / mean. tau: 0.92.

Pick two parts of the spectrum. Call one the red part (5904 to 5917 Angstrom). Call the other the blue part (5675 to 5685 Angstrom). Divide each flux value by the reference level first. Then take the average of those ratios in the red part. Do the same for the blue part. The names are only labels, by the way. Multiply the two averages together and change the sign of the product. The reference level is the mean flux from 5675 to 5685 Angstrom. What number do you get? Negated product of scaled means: -1.07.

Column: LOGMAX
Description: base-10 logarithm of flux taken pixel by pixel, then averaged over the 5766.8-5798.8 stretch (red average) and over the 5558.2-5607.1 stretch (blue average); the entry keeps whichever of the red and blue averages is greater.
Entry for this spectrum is 1.32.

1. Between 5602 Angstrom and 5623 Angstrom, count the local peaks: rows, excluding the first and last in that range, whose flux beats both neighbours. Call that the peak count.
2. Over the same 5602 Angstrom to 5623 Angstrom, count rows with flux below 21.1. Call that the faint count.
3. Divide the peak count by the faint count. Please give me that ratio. 0.29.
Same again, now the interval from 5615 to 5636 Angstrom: 0.29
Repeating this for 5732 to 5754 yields 1.00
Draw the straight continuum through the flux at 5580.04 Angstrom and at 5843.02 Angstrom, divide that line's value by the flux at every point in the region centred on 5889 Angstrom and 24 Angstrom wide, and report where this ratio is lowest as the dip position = 5888.95 Angstrom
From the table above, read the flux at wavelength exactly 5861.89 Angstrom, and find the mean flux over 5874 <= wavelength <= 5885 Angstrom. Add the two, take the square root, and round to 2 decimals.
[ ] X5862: 6.34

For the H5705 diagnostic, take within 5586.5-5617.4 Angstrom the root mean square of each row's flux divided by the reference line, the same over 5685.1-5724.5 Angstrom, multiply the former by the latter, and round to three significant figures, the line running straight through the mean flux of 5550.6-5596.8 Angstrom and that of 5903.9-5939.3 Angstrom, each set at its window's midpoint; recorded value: 1.20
